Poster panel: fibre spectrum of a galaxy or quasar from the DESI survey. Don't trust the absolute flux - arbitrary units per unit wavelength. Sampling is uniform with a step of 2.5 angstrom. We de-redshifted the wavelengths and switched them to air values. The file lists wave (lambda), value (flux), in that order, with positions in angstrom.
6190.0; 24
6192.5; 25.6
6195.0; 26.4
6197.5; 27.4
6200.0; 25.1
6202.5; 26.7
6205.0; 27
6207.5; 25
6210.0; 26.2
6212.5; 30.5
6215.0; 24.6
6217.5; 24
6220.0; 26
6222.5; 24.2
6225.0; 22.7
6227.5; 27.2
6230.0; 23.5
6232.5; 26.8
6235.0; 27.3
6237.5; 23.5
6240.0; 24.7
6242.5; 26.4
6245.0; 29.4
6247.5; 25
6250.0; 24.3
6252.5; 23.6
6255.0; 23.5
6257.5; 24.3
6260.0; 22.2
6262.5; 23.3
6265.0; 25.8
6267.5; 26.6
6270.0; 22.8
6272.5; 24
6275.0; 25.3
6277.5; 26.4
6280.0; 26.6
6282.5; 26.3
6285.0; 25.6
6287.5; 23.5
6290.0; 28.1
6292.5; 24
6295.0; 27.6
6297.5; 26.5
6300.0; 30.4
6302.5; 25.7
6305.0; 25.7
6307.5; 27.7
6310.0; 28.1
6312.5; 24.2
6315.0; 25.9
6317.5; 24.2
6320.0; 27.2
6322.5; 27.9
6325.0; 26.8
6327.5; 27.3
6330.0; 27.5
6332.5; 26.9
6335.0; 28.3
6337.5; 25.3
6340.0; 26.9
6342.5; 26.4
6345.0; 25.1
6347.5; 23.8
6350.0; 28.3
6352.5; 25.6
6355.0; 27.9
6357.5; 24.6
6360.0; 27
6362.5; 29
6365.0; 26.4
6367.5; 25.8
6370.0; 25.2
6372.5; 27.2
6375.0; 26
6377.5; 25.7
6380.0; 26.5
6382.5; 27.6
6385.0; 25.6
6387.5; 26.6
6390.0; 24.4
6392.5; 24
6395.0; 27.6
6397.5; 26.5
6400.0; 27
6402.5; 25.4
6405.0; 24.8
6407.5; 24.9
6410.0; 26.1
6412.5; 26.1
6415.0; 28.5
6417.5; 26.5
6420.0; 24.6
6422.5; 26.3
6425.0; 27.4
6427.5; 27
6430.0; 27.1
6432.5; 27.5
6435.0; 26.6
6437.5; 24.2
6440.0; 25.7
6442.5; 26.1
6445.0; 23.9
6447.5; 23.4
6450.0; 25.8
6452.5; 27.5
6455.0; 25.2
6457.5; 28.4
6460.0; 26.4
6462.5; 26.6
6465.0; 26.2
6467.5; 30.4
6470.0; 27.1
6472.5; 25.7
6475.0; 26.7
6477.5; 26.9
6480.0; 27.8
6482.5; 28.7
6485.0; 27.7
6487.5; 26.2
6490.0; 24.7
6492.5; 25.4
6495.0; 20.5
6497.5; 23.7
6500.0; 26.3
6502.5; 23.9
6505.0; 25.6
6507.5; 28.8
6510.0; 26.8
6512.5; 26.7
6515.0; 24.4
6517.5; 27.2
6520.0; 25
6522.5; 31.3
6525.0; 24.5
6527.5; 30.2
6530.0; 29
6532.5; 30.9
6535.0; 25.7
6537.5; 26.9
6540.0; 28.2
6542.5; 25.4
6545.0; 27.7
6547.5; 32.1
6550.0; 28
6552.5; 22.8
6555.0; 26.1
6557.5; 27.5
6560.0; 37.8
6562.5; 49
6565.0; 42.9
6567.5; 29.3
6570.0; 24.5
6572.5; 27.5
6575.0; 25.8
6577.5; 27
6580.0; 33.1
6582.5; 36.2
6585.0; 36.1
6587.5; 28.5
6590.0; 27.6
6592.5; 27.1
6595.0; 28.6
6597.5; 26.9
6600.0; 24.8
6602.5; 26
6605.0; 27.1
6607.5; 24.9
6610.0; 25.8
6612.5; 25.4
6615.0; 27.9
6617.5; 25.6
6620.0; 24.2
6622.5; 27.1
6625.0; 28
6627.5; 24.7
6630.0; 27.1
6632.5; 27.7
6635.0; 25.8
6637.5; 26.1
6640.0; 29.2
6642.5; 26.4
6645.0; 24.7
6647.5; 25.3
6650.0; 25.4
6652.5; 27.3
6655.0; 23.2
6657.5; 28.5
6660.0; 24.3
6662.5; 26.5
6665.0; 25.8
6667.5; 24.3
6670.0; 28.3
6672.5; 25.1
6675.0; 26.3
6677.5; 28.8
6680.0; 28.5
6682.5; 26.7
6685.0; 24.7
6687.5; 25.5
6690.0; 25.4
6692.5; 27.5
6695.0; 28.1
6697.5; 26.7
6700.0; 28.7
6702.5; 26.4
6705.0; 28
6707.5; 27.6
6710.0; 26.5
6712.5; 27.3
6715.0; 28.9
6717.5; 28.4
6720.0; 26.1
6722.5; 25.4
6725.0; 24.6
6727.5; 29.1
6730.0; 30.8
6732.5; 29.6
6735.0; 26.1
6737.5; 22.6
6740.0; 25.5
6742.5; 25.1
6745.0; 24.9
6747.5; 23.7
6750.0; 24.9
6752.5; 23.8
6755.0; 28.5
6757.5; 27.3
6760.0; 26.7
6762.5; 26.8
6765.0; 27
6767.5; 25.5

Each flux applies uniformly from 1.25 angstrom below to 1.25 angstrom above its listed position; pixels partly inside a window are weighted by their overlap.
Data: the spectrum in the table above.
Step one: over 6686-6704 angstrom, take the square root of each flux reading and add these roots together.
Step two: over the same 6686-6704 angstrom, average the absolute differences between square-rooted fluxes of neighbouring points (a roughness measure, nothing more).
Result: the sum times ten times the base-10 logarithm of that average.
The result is -315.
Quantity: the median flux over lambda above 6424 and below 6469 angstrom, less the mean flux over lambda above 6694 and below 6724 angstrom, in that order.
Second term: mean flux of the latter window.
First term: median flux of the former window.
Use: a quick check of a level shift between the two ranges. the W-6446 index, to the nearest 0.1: -0.8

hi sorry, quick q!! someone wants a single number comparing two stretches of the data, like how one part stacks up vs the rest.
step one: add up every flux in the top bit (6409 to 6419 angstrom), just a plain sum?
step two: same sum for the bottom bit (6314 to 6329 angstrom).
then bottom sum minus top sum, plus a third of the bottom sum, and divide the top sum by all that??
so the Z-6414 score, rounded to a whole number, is 1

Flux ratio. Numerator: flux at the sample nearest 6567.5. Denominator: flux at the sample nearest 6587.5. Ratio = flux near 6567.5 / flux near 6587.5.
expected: 1.03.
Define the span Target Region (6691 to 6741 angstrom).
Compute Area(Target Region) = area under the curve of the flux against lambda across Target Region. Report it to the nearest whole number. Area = 1360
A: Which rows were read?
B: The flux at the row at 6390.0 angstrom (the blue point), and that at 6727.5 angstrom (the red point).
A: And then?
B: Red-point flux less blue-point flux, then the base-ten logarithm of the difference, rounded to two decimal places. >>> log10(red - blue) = 0.67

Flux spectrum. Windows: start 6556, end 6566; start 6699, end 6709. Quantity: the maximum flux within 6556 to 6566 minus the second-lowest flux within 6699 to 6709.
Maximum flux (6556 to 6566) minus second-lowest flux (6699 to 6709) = 21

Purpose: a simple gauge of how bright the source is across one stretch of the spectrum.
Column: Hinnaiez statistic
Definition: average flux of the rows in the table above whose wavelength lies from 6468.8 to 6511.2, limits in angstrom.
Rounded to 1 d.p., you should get 26.0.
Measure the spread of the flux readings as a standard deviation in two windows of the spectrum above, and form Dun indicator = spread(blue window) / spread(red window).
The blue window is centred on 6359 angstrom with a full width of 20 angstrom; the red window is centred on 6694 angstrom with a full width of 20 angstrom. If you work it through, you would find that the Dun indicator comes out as 1.1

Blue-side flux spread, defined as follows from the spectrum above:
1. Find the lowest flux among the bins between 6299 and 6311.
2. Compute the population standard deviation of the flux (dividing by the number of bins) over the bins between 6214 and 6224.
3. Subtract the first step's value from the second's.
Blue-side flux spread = -24.9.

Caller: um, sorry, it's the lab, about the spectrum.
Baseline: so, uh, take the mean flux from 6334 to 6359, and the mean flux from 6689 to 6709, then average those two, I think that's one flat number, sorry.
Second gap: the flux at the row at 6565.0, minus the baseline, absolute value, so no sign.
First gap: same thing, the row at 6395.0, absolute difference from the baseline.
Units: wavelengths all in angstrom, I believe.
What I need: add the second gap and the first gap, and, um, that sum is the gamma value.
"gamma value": 17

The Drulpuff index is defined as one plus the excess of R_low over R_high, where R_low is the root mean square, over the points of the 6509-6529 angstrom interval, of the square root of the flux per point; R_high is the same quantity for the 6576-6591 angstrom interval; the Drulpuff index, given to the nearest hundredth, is 0.59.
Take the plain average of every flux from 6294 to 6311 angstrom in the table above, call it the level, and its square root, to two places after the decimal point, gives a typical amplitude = 5.23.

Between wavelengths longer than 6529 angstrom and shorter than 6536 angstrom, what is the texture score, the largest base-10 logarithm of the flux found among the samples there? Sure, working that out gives 1.49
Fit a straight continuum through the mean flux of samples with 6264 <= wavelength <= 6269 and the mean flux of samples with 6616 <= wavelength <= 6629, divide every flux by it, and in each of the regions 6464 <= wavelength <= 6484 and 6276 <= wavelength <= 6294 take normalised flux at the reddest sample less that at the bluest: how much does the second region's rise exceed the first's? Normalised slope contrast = -0.188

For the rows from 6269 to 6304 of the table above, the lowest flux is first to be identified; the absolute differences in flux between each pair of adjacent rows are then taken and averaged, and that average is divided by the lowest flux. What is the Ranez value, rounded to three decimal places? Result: 0.098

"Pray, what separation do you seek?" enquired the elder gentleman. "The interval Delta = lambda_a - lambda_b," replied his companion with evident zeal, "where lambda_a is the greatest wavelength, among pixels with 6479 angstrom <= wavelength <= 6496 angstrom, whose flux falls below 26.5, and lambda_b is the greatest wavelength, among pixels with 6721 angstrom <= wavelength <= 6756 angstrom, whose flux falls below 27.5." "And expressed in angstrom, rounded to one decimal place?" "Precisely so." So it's -257.5 angstrom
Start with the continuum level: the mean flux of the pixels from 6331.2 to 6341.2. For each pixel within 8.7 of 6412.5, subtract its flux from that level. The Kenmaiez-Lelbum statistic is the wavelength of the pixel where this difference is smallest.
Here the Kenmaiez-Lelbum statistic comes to 6415.0 angstrom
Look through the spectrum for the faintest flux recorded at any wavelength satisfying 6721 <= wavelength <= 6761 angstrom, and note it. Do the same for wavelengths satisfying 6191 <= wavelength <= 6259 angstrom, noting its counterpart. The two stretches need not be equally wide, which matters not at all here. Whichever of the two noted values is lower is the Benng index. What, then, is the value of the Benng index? 22.6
